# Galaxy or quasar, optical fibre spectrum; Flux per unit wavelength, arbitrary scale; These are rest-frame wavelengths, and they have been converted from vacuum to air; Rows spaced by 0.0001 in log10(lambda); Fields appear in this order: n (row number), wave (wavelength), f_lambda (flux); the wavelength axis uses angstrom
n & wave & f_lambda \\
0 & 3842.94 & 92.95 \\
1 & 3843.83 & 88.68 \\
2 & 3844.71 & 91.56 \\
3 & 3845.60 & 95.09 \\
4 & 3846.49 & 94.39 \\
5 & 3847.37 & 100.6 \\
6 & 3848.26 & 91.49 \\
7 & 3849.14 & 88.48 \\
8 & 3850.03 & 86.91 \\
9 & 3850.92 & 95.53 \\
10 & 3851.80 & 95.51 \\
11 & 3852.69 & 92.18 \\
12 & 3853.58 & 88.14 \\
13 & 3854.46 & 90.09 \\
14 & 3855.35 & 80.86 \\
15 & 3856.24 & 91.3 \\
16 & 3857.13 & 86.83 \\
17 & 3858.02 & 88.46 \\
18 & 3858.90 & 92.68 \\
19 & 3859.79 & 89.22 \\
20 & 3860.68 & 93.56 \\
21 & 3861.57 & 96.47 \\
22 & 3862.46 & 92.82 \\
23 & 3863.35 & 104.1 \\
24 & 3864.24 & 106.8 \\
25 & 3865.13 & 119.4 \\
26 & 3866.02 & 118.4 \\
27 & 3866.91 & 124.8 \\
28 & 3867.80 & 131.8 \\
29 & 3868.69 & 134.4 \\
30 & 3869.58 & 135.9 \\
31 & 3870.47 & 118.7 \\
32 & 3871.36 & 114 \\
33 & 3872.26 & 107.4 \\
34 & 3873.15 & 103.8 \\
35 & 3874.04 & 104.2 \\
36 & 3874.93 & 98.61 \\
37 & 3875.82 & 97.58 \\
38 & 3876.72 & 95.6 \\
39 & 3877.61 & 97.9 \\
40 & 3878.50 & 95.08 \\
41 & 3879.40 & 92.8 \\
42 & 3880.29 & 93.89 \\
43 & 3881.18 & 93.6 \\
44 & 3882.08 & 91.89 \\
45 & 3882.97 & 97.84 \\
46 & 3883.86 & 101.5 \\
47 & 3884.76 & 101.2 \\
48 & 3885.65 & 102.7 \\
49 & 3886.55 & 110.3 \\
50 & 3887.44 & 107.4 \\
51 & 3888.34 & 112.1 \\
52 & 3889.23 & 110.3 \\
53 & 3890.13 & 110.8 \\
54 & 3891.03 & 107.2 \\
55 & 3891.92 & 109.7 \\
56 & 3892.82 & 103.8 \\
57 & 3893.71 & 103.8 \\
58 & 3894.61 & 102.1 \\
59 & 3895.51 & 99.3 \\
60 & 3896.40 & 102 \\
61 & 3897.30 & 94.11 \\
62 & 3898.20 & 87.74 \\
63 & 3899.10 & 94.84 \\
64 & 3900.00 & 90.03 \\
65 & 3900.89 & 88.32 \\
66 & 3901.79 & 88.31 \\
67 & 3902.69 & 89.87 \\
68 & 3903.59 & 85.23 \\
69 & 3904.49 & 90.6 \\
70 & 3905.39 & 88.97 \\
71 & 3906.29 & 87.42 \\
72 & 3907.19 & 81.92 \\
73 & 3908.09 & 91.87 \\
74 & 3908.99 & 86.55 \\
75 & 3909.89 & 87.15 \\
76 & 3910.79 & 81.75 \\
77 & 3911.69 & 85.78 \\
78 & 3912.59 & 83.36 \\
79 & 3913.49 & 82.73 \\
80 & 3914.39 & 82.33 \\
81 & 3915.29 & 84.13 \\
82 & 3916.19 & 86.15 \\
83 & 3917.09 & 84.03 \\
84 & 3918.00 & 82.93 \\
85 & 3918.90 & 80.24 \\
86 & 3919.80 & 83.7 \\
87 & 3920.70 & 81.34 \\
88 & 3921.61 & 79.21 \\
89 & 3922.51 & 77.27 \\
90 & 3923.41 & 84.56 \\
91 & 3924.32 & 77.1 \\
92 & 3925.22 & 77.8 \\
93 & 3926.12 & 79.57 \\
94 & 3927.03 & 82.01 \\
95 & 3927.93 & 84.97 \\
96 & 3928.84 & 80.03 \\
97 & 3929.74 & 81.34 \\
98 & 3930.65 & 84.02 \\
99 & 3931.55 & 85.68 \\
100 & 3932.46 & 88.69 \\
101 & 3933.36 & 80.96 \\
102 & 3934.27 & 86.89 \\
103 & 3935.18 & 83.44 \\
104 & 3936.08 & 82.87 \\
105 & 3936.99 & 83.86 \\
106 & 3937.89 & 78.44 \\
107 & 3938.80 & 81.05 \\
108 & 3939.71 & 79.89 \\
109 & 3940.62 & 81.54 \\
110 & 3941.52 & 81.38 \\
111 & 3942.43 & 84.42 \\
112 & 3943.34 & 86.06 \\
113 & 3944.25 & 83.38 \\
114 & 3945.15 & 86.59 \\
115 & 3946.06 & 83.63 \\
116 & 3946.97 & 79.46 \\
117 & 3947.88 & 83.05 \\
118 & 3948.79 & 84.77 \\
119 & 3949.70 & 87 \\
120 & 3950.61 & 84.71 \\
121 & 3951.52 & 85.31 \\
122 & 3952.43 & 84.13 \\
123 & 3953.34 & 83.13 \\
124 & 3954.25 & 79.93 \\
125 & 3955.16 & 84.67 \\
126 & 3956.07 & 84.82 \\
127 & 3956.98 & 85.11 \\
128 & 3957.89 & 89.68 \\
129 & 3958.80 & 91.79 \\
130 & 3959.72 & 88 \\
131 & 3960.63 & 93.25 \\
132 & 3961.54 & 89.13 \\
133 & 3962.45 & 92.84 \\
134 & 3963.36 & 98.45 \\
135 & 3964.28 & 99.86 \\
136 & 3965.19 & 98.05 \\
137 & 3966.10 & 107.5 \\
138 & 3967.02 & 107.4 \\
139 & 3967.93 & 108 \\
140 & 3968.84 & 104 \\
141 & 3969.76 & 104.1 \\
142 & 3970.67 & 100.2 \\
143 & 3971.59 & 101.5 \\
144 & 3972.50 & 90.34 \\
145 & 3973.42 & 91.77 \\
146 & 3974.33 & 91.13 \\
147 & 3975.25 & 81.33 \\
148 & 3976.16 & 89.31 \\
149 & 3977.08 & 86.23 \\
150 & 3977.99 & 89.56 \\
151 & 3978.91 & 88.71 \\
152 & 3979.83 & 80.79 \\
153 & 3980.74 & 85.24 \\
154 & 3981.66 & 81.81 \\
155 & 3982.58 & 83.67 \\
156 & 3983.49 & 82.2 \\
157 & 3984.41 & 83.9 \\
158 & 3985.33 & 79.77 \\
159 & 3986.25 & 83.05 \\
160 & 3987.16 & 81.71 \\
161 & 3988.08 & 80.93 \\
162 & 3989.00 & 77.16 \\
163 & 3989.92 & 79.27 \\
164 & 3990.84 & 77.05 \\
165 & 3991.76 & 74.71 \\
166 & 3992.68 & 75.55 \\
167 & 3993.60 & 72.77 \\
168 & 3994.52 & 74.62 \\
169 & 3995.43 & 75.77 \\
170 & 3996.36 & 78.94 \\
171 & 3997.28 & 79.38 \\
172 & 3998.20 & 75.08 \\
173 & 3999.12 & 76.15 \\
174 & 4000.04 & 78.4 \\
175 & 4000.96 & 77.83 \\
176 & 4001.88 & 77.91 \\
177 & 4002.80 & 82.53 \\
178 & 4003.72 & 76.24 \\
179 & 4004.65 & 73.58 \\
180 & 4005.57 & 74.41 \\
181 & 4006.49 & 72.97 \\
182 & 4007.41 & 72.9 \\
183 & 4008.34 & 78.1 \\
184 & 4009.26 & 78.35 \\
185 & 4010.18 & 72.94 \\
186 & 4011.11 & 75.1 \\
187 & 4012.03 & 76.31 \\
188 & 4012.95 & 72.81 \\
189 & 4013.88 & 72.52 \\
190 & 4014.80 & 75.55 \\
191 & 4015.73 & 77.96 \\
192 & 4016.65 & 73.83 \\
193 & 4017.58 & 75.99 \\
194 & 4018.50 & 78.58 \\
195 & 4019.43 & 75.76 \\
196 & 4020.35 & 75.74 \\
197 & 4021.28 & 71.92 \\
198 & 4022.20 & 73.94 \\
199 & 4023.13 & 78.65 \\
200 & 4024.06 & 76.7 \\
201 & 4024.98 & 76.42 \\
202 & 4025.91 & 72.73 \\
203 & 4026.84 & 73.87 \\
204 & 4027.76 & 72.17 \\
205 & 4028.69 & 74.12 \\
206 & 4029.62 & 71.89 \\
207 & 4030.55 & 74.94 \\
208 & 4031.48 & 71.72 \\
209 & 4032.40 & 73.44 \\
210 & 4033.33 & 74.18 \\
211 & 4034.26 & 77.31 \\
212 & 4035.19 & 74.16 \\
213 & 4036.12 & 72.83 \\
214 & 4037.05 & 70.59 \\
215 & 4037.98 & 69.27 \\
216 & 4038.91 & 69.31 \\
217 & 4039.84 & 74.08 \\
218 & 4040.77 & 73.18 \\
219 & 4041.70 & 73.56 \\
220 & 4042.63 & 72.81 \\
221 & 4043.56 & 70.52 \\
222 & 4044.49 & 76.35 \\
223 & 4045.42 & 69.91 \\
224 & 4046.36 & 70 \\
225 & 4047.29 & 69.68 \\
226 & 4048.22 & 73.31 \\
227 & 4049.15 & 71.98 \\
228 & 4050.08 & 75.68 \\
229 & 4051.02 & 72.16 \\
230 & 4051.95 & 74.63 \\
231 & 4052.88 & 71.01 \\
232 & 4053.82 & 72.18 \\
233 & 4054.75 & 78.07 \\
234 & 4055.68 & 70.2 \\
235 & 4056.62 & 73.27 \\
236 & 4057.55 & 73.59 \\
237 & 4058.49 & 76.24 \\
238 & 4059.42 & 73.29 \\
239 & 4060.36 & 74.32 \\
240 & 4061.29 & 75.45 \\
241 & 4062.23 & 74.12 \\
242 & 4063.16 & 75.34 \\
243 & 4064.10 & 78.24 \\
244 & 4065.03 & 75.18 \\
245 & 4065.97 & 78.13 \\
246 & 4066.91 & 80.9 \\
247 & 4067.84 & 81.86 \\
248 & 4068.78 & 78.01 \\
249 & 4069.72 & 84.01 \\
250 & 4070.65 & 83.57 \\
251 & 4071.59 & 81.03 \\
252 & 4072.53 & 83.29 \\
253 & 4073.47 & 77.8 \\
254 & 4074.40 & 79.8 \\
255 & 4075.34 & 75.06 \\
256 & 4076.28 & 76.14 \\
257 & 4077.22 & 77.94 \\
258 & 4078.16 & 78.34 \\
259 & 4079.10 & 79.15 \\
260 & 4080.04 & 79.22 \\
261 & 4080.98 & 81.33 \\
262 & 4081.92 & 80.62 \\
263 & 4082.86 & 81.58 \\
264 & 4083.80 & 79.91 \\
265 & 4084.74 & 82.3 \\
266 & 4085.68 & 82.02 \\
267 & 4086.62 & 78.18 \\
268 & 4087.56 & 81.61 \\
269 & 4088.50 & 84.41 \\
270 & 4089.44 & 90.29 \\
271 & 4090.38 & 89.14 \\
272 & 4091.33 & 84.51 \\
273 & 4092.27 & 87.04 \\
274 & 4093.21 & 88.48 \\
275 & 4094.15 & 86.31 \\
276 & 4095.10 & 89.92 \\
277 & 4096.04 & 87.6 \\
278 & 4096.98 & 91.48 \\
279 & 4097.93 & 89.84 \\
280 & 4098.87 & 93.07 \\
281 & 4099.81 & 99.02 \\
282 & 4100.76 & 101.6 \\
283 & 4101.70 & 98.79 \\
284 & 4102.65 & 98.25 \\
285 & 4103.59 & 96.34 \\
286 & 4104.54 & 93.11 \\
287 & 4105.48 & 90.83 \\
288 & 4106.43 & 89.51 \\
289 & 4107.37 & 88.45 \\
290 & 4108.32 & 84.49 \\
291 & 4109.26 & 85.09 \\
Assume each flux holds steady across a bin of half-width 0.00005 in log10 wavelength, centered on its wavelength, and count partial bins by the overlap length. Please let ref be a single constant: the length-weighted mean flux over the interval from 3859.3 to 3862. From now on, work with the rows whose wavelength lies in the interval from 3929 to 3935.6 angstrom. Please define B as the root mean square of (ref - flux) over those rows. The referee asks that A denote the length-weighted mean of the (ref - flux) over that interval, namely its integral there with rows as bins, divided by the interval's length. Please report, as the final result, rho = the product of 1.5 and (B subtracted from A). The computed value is -0.32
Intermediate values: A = 9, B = 9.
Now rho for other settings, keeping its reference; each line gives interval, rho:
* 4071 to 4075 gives -0.12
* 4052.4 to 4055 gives 0.16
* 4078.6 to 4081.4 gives -0.01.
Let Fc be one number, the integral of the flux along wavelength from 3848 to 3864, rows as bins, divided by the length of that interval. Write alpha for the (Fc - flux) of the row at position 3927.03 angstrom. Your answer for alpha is 10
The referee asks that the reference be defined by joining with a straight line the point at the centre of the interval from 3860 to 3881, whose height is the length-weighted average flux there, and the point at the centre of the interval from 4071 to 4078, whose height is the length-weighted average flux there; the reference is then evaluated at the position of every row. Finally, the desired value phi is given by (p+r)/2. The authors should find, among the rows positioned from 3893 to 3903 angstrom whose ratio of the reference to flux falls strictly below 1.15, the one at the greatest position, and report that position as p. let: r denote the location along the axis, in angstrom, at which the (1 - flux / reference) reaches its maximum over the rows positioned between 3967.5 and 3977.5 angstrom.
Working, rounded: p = 3902.69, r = 3975.25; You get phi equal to 3939.0 angstrom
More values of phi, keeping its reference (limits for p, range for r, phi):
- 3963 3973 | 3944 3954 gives 3959.7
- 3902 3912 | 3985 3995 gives 3950.8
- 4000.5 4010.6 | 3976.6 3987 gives 3997.3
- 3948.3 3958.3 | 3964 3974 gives 3965.2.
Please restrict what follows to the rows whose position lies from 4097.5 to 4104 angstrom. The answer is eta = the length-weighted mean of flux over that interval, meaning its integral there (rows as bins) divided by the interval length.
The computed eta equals 97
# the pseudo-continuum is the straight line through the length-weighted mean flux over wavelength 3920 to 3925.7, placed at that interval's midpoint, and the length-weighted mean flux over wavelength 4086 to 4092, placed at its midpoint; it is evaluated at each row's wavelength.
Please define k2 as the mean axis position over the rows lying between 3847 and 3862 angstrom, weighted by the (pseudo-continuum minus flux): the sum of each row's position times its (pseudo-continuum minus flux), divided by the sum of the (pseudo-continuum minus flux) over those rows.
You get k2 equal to 3854.2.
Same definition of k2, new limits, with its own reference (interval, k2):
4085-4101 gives 4099.2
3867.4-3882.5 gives 3872.8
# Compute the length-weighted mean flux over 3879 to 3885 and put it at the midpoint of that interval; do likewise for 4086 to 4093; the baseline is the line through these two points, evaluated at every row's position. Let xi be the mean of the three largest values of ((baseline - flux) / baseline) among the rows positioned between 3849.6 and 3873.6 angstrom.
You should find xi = 0.13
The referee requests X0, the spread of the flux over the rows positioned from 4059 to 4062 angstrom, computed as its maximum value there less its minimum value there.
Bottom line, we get 2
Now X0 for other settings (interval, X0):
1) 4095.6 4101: 14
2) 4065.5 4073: 6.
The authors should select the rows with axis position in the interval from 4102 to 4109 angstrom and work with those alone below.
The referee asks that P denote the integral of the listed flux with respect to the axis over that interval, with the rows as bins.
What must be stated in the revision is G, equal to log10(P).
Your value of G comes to 2.81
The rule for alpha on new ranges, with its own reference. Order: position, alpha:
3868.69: -43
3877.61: -6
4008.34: 13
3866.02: -27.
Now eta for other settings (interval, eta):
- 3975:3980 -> 86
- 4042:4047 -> 72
